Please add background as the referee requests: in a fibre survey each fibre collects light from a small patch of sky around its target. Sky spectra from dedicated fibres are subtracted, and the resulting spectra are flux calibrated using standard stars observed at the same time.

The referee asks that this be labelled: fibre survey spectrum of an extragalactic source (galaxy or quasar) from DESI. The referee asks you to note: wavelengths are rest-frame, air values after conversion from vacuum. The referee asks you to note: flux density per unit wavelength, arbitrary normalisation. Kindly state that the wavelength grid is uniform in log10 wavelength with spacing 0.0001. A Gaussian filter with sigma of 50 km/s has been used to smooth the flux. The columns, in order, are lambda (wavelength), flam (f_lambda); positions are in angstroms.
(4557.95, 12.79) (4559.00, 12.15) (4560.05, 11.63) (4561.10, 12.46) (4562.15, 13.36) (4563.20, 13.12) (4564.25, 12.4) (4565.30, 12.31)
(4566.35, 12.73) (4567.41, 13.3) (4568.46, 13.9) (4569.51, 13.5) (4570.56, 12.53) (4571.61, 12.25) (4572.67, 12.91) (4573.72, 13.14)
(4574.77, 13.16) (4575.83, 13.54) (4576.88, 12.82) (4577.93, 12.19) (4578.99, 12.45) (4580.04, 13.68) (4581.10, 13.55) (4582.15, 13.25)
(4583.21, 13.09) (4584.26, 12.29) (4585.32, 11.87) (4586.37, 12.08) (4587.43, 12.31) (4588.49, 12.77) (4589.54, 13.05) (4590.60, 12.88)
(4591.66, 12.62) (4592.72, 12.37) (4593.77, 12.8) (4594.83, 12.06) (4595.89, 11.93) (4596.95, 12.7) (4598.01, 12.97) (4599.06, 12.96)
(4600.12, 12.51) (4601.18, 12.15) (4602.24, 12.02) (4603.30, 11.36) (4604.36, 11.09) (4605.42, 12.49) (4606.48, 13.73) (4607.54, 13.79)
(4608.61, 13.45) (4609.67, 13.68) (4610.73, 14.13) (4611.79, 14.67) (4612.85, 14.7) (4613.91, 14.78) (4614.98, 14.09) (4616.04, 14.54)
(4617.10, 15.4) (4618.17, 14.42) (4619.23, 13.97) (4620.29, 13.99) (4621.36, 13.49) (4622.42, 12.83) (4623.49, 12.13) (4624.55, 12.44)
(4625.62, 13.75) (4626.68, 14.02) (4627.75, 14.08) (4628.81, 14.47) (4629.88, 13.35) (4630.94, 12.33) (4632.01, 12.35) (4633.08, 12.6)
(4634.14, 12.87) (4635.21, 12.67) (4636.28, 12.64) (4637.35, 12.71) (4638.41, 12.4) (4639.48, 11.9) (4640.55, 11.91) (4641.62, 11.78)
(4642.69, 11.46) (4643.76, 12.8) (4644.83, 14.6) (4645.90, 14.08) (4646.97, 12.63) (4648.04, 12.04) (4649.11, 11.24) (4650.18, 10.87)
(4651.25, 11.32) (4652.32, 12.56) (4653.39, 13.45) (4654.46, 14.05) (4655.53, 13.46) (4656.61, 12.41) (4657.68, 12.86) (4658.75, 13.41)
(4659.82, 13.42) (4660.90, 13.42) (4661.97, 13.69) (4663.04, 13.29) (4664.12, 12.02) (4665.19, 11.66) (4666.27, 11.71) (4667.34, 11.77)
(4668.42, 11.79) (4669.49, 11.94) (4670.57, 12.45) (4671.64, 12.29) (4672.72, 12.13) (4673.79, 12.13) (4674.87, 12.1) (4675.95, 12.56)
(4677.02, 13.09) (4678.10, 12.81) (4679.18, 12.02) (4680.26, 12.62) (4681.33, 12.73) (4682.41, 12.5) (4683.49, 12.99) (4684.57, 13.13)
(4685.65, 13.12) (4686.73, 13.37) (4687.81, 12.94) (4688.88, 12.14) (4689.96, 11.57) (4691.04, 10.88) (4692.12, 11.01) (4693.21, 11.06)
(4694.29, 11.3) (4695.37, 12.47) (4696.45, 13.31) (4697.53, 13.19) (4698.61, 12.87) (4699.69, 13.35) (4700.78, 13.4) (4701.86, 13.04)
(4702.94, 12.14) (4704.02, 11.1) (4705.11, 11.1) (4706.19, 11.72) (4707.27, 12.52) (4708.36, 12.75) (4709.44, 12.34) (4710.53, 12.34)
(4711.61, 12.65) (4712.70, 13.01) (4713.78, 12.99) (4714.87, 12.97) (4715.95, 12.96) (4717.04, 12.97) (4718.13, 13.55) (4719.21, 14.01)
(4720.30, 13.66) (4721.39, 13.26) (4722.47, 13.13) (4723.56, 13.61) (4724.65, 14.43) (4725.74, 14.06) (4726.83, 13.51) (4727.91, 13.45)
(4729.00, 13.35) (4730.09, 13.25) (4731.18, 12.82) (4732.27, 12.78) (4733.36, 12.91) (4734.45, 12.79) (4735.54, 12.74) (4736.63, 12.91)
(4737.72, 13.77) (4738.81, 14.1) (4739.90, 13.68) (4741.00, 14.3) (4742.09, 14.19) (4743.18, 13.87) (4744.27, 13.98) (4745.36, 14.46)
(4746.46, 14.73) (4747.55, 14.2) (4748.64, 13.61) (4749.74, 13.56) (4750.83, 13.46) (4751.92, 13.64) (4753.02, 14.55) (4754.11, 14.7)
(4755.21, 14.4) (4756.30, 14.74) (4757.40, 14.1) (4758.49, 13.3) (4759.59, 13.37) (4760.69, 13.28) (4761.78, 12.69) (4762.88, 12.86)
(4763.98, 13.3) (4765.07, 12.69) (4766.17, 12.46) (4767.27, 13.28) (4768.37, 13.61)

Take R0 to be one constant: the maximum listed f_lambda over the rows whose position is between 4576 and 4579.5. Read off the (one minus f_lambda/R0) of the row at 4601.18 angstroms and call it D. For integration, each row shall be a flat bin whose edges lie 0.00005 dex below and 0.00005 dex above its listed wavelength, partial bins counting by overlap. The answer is 0.05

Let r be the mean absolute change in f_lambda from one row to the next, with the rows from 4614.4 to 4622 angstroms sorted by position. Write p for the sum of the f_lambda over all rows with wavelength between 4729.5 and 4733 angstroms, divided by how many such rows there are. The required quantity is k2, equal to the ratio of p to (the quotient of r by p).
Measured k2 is 309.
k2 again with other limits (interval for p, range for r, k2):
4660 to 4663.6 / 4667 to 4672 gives 864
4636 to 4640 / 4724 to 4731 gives 653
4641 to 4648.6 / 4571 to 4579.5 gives 394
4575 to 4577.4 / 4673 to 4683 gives 459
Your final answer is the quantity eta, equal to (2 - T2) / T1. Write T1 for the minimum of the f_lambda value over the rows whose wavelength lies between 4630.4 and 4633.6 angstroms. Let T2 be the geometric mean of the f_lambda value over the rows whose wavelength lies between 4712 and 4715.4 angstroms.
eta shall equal -0.89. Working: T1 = 12.33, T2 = 13.0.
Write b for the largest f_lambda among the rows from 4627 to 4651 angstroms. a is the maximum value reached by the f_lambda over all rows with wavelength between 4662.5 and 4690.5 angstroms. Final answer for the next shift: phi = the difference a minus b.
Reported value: -1.2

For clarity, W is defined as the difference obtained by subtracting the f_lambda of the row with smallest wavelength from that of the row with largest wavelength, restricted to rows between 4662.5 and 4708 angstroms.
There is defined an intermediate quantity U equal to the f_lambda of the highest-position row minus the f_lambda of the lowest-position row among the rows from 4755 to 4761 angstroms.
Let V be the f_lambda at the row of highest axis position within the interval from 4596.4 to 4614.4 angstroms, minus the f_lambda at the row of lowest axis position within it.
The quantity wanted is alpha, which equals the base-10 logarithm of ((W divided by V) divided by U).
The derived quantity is -0.5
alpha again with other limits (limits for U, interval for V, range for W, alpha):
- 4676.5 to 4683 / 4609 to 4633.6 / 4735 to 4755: 0.5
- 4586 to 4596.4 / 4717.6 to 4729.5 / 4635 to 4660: 1.4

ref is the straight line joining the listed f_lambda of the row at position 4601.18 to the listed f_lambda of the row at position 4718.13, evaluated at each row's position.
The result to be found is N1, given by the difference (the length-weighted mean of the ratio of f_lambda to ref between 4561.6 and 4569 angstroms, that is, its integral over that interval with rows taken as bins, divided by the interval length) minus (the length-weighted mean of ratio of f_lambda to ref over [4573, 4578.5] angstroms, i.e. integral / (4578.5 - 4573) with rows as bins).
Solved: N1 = 0.02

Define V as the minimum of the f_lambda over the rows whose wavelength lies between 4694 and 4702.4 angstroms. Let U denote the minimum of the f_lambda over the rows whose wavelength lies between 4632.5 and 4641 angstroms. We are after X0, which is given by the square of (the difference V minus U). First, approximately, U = 11.9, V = 11.3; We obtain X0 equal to 0.36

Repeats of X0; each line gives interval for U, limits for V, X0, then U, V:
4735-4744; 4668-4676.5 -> 0.90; 12.74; 11.79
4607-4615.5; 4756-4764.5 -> 0.58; 13.45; 12.69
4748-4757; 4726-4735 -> 0.46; 13.46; 12.78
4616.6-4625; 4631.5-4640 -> 0.05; 12.13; 11.9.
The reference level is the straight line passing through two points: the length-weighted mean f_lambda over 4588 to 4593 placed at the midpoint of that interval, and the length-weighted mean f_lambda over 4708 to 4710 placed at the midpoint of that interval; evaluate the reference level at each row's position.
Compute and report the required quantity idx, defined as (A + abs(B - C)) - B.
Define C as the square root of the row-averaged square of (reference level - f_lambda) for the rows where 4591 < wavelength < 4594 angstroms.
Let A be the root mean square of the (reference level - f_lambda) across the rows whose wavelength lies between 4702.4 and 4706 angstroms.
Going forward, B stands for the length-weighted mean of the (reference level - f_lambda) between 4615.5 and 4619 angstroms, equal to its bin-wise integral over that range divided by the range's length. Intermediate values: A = 1.2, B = -2.0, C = 0.2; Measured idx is 5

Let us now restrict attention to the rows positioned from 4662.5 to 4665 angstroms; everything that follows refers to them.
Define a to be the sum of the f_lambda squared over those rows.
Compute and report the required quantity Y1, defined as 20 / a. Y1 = 0.062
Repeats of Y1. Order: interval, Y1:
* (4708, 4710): 0.064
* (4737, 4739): 0.051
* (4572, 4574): 0.059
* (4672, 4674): 0.068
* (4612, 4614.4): 0.046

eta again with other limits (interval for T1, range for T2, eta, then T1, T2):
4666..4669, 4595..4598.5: -0.90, 11.71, 12.5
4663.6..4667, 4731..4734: -0.93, 11.66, 12.8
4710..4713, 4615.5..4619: -1.04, 12.34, 14.8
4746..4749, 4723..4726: -0.88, 13.61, 14.0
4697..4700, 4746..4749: -0.95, 12.87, 14.2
